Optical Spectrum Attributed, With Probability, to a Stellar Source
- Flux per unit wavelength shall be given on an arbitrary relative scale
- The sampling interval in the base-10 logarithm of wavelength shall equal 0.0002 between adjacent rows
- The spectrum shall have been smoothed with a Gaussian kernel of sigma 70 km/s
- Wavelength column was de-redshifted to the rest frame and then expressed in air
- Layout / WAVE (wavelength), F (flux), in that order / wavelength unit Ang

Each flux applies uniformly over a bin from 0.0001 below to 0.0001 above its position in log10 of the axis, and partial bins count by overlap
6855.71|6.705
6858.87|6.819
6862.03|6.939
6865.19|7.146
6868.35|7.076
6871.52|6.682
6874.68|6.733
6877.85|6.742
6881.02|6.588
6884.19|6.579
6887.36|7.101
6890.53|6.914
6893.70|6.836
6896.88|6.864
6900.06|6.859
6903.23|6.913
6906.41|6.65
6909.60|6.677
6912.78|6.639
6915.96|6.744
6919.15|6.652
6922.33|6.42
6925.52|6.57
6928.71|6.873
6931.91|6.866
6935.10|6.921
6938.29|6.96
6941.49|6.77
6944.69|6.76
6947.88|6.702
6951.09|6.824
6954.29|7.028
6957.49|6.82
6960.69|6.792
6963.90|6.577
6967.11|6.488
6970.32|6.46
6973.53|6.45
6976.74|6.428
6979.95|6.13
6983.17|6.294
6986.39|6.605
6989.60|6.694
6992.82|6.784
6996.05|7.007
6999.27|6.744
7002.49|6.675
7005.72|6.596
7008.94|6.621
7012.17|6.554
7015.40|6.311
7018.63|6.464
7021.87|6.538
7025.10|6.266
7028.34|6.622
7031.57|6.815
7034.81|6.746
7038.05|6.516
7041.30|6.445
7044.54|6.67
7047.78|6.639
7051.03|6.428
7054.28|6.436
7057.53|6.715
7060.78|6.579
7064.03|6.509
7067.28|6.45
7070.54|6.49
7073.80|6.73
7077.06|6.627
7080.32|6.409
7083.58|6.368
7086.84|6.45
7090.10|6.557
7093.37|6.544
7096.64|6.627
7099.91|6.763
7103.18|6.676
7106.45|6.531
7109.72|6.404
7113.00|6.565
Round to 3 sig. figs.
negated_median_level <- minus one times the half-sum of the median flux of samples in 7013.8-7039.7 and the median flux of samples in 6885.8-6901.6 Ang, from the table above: -6.70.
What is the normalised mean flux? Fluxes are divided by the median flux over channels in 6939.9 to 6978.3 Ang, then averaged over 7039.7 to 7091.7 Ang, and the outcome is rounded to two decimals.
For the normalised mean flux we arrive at 0.97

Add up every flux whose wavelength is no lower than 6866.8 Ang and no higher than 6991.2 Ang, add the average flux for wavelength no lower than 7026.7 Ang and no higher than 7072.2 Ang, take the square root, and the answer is 16.4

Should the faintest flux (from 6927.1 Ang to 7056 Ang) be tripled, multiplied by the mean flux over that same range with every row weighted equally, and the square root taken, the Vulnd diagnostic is 11.0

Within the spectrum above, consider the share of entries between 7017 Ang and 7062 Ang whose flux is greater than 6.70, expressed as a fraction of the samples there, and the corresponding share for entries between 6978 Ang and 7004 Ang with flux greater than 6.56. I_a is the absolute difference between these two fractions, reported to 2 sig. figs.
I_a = 0.54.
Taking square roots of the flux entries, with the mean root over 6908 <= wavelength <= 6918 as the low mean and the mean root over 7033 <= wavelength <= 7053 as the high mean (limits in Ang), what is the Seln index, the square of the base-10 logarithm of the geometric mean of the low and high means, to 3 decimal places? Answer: 0.169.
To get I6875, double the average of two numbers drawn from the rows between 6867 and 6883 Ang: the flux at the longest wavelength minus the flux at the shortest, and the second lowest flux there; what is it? 6.2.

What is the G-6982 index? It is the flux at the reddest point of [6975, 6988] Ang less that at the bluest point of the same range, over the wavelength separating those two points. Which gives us 0.0183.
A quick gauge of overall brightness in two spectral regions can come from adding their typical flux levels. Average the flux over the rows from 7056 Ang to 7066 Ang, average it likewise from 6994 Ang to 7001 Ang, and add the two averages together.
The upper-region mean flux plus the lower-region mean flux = 13.5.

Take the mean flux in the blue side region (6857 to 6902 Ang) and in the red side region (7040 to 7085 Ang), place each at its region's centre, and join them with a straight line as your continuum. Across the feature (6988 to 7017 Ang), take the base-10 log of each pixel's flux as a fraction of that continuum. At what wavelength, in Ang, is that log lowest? 7015.40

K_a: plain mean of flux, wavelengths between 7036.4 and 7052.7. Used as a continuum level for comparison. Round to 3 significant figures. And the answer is 6.54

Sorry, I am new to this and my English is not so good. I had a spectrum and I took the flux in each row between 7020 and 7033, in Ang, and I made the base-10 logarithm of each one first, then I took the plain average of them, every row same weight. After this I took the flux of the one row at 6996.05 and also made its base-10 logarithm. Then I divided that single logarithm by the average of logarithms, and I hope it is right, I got 1.04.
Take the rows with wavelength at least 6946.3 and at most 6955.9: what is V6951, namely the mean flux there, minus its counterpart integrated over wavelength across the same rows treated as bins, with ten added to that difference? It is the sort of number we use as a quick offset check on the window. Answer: -48.9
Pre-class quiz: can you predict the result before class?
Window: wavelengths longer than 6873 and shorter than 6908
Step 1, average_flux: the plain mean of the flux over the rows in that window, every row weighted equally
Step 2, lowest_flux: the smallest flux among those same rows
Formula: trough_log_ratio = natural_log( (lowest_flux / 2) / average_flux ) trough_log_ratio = -0.726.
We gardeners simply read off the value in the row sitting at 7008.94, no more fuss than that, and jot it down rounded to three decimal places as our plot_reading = 6.621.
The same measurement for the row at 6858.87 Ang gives 6.819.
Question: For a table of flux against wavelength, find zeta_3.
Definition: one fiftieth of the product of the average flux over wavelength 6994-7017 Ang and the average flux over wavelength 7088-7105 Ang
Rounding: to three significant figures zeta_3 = 0.881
